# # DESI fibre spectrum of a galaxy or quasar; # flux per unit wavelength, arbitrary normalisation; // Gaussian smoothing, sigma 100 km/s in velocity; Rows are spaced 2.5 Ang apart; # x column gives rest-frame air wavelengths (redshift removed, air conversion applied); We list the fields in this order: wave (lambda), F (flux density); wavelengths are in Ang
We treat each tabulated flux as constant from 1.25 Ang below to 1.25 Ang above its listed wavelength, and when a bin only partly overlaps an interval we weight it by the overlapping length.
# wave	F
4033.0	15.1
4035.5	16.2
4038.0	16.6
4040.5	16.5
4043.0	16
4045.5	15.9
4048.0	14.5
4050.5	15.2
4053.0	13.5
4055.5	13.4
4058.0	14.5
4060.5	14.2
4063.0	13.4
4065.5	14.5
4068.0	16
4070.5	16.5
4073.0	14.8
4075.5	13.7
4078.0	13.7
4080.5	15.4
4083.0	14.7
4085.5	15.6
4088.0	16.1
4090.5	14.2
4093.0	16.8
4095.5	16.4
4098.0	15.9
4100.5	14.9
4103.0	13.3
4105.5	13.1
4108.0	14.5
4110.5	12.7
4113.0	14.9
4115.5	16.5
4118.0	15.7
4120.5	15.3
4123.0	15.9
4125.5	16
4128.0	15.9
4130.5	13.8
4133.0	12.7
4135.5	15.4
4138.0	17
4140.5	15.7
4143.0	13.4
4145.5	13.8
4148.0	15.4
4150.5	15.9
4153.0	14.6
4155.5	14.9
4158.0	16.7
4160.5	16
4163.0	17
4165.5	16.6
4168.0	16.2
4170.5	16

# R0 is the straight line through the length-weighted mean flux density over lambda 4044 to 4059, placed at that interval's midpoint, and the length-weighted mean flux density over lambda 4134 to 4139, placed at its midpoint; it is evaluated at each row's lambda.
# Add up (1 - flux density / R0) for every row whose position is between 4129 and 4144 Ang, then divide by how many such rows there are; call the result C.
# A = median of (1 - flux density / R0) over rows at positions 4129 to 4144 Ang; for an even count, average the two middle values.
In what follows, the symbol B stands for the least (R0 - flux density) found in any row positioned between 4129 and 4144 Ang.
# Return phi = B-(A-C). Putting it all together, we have -1.0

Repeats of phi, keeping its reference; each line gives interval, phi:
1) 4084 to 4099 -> -1.6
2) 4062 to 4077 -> -1.7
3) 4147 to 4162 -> -0.3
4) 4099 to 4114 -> 0.5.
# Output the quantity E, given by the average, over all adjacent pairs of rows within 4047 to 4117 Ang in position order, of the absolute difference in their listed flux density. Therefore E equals 1.10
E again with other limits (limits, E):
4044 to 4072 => 0.92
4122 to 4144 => 1.41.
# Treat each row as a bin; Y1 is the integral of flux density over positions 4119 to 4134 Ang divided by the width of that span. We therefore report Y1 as 15.0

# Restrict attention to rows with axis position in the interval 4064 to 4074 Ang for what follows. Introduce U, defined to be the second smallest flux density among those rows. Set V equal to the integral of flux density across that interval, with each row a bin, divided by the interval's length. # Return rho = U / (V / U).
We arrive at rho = 14.2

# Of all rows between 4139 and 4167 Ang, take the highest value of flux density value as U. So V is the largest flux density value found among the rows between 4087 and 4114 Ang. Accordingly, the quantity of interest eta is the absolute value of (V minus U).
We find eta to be 0.2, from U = 17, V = 16.8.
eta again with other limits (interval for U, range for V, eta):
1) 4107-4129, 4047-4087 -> 0.0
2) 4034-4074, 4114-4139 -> 0.4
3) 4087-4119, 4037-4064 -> 0.2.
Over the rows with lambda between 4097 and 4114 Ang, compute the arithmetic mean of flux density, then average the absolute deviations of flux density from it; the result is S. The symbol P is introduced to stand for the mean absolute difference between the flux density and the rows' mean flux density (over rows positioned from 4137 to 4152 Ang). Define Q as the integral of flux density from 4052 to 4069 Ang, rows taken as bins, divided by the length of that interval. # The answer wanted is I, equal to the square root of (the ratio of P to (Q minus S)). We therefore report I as 0.284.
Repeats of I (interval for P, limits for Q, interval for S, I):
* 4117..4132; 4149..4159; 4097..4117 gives 0.202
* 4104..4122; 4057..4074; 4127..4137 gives 0.279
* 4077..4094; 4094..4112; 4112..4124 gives 0.249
